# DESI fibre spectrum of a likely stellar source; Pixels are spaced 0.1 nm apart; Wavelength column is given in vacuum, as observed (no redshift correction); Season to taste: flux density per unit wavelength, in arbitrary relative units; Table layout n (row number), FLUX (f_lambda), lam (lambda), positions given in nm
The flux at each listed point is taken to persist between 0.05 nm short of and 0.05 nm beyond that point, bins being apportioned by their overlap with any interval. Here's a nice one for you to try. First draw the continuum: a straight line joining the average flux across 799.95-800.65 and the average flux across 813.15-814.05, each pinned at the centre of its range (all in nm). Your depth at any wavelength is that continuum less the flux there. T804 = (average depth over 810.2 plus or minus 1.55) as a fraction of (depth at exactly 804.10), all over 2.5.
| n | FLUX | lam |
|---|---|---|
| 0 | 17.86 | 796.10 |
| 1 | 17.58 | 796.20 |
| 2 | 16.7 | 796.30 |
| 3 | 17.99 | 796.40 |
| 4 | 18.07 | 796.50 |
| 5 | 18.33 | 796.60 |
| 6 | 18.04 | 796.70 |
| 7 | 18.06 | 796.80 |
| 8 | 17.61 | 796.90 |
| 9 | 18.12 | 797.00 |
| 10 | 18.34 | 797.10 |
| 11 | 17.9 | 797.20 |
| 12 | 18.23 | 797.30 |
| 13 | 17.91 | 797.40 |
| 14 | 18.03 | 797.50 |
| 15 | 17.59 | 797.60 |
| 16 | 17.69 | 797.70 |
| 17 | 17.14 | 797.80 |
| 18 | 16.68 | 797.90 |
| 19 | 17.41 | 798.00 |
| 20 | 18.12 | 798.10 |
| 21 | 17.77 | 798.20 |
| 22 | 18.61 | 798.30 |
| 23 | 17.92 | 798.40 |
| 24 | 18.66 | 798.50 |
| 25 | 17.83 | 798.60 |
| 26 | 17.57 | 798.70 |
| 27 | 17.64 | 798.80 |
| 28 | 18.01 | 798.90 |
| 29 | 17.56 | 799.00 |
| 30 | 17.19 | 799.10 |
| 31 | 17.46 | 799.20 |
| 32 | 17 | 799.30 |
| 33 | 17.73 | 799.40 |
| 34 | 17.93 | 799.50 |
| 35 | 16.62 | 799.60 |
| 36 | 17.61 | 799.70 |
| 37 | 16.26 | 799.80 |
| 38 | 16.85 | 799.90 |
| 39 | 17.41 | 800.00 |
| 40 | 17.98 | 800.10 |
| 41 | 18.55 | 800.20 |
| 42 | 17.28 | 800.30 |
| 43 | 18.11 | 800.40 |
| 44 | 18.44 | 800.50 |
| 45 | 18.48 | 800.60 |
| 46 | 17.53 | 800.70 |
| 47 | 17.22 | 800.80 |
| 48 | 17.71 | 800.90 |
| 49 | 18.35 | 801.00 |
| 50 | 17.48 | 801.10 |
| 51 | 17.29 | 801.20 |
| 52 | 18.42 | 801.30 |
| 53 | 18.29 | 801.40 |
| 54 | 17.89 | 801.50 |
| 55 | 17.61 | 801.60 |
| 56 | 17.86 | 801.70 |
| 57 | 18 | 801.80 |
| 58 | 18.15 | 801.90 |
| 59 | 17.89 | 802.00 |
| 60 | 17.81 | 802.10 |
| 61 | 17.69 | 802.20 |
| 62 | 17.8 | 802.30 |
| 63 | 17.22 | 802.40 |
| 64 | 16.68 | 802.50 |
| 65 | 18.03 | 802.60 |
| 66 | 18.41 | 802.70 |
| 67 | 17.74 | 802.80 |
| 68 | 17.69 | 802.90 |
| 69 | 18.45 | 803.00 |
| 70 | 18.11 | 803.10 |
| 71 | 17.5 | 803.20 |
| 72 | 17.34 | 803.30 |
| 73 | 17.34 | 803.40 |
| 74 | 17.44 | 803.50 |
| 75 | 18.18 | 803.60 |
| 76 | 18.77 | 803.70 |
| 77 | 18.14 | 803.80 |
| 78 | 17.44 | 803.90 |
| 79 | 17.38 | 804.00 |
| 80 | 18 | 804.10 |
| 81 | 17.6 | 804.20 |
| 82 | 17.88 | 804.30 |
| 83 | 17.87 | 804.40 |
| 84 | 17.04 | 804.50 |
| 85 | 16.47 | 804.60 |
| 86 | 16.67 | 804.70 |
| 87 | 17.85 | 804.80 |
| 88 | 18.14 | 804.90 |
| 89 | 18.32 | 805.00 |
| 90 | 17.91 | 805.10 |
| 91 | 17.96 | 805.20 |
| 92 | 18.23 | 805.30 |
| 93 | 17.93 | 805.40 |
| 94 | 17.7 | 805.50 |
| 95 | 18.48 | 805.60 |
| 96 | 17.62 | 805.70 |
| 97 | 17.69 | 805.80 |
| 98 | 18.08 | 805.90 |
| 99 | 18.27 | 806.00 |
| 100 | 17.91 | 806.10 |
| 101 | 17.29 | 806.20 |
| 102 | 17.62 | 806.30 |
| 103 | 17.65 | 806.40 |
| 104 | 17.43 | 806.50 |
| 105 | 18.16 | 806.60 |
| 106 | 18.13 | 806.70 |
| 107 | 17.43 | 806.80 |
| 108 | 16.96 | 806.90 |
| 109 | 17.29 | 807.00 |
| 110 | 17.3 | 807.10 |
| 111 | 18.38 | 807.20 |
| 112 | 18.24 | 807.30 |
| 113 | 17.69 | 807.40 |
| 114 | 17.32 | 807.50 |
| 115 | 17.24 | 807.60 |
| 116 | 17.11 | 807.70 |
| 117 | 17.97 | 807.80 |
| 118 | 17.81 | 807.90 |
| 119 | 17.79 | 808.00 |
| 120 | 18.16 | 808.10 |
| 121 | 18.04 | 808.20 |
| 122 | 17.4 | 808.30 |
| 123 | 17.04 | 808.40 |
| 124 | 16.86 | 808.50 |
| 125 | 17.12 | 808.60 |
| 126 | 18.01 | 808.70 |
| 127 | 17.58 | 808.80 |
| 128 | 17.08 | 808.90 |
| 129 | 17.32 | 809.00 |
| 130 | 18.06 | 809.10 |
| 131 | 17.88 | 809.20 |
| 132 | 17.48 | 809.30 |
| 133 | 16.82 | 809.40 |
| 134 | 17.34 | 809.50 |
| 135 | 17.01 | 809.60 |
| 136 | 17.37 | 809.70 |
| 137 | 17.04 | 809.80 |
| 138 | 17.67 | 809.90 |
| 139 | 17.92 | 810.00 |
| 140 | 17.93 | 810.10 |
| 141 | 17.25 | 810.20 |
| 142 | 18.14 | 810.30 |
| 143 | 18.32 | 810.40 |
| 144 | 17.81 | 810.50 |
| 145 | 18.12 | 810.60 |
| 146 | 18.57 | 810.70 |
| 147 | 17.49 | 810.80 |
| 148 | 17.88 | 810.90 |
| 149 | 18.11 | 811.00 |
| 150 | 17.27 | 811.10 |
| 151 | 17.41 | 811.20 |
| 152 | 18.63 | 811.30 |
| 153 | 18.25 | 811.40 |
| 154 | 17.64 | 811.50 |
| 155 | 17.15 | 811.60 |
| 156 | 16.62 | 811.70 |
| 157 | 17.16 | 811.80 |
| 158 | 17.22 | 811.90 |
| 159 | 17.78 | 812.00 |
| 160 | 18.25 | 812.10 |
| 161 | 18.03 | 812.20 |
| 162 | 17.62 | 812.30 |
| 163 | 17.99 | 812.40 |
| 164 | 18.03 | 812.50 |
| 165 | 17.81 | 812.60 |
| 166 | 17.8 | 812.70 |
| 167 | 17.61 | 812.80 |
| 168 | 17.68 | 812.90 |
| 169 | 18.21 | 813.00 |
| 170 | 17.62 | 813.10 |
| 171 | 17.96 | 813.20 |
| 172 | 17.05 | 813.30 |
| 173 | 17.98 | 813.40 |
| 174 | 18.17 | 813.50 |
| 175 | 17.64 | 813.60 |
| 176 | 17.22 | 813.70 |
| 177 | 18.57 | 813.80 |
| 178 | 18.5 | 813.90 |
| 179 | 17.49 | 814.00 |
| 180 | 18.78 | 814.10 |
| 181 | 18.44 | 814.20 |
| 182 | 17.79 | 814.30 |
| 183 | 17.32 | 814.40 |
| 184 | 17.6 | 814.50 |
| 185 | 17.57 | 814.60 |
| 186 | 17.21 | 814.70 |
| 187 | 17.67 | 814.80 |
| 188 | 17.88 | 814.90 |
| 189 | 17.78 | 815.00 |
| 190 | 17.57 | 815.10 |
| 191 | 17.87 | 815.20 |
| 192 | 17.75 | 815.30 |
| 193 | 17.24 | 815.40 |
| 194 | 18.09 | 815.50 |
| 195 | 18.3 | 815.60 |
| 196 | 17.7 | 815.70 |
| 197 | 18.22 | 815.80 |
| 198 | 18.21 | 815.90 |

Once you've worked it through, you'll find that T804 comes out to -4.93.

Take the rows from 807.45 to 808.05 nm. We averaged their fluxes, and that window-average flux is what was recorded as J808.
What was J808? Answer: 17.5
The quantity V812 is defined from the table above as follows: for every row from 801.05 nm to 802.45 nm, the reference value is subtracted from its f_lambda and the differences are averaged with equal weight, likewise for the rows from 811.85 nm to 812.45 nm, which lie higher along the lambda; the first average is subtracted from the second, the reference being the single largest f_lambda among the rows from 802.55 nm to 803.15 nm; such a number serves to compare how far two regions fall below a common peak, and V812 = 0.0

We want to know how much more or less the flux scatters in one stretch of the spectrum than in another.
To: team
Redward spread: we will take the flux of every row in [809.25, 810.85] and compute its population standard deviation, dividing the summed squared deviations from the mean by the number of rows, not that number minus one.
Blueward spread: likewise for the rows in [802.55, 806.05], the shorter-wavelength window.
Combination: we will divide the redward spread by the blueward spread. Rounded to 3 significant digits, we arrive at 1.00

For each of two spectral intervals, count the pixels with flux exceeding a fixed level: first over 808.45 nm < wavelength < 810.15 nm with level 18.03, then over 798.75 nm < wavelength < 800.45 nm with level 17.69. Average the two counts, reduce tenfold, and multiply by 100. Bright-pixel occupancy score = 35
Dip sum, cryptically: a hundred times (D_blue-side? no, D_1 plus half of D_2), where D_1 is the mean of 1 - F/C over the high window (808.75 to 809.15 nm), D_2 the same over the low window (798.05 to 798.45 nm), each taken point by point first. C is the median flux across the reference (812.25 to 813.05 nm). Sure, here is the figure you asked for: 0.8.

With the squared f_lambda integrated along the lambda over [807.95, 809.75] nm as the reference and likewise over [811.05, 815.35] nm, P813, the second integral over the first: 2.5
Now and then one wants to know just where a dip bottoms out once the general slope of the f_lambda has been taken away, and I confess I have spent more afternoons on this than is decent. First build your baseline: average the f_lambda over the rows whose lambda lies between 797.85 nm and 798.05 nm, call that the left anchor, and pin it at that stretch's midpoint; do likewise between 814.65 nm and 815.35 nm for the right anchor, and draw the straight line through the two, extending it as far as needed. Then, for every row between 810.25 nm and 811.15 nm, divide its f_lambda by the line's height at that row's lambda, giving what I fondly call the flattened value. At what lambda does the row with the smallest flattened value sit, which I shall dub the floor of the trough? 811.10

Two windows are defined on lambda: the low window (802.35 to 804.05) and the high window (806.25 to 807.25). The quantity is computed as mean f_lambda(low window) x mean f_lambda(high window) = 313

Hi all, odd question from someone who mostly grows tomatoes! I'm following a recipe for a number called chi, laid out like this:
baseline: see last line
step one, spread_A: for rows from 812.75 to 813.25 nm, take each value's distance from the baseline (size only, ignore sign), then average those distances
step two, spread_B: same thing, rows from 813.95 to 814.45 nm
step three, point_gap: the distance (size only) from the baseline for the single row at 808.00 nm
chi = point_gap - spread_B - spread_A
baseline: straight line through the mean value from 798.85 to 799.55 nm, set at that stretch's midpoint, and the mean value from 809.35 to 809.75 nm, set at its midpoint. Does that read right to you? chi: -1.2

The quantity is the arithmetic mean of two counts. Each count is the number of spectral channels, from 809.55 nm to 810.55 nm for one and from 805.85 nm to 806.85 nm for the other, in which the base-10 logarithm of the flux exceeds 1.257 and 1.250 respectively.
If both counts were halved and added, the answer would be 3.50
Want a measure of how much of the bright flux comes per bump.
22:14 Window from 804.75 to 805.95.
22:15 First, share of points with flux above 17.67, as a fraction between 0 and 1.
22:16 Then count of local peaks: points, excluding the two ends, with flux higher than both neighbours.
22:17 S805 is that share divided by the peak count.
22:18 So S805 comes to 0.31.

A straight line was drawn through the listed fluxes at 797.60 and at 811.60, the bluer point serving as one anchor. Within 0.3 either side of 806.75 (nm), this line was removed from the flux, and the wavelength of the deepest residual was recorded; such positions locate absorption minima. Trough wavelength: 806.90 nm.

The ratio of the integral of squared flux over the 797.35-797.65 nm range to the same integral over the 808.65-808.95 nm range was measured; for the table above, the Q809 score 1.03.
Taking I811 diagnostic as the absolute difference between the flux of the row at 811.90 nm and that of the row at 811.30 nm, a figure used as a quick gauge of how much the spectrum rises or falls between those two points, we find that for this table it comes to 1.4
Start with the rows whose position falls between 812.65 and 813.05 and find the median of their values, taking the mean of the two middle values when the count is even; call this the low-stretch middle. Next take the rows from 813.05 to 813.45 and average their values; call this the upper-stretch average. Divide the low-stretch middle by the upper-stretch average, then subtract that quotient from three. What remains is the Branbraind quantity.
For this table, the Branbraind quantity 2.00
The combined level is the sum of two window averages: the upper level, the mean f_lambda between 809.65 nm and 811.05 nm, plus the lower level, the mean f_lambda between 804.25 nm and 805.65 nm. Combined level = 35.6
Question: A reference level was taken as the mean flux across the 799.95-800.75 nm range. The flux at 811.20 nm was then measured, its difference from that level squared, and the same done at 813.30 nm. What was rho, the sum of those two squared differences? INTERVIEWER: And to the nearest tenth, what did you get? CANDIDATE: 1.2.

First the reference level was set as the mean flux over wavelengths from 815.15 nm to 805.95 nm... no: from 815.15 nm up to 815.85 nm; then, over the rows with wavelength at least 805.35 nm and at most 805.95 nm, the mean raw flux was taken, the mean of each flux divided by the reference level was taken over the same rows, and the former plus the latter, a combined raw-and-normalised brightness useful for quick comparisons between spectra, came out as 18.9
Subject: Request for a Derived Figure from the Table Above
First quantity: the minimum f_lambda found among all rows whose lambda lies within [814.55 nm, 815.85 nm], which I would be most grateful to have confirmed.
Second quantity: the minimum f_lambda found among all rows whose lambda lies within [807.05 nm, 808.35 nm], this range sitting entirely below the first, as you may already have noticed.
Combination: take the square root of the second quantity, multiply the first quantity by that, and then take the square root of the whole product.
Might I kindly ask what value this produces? 8.44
